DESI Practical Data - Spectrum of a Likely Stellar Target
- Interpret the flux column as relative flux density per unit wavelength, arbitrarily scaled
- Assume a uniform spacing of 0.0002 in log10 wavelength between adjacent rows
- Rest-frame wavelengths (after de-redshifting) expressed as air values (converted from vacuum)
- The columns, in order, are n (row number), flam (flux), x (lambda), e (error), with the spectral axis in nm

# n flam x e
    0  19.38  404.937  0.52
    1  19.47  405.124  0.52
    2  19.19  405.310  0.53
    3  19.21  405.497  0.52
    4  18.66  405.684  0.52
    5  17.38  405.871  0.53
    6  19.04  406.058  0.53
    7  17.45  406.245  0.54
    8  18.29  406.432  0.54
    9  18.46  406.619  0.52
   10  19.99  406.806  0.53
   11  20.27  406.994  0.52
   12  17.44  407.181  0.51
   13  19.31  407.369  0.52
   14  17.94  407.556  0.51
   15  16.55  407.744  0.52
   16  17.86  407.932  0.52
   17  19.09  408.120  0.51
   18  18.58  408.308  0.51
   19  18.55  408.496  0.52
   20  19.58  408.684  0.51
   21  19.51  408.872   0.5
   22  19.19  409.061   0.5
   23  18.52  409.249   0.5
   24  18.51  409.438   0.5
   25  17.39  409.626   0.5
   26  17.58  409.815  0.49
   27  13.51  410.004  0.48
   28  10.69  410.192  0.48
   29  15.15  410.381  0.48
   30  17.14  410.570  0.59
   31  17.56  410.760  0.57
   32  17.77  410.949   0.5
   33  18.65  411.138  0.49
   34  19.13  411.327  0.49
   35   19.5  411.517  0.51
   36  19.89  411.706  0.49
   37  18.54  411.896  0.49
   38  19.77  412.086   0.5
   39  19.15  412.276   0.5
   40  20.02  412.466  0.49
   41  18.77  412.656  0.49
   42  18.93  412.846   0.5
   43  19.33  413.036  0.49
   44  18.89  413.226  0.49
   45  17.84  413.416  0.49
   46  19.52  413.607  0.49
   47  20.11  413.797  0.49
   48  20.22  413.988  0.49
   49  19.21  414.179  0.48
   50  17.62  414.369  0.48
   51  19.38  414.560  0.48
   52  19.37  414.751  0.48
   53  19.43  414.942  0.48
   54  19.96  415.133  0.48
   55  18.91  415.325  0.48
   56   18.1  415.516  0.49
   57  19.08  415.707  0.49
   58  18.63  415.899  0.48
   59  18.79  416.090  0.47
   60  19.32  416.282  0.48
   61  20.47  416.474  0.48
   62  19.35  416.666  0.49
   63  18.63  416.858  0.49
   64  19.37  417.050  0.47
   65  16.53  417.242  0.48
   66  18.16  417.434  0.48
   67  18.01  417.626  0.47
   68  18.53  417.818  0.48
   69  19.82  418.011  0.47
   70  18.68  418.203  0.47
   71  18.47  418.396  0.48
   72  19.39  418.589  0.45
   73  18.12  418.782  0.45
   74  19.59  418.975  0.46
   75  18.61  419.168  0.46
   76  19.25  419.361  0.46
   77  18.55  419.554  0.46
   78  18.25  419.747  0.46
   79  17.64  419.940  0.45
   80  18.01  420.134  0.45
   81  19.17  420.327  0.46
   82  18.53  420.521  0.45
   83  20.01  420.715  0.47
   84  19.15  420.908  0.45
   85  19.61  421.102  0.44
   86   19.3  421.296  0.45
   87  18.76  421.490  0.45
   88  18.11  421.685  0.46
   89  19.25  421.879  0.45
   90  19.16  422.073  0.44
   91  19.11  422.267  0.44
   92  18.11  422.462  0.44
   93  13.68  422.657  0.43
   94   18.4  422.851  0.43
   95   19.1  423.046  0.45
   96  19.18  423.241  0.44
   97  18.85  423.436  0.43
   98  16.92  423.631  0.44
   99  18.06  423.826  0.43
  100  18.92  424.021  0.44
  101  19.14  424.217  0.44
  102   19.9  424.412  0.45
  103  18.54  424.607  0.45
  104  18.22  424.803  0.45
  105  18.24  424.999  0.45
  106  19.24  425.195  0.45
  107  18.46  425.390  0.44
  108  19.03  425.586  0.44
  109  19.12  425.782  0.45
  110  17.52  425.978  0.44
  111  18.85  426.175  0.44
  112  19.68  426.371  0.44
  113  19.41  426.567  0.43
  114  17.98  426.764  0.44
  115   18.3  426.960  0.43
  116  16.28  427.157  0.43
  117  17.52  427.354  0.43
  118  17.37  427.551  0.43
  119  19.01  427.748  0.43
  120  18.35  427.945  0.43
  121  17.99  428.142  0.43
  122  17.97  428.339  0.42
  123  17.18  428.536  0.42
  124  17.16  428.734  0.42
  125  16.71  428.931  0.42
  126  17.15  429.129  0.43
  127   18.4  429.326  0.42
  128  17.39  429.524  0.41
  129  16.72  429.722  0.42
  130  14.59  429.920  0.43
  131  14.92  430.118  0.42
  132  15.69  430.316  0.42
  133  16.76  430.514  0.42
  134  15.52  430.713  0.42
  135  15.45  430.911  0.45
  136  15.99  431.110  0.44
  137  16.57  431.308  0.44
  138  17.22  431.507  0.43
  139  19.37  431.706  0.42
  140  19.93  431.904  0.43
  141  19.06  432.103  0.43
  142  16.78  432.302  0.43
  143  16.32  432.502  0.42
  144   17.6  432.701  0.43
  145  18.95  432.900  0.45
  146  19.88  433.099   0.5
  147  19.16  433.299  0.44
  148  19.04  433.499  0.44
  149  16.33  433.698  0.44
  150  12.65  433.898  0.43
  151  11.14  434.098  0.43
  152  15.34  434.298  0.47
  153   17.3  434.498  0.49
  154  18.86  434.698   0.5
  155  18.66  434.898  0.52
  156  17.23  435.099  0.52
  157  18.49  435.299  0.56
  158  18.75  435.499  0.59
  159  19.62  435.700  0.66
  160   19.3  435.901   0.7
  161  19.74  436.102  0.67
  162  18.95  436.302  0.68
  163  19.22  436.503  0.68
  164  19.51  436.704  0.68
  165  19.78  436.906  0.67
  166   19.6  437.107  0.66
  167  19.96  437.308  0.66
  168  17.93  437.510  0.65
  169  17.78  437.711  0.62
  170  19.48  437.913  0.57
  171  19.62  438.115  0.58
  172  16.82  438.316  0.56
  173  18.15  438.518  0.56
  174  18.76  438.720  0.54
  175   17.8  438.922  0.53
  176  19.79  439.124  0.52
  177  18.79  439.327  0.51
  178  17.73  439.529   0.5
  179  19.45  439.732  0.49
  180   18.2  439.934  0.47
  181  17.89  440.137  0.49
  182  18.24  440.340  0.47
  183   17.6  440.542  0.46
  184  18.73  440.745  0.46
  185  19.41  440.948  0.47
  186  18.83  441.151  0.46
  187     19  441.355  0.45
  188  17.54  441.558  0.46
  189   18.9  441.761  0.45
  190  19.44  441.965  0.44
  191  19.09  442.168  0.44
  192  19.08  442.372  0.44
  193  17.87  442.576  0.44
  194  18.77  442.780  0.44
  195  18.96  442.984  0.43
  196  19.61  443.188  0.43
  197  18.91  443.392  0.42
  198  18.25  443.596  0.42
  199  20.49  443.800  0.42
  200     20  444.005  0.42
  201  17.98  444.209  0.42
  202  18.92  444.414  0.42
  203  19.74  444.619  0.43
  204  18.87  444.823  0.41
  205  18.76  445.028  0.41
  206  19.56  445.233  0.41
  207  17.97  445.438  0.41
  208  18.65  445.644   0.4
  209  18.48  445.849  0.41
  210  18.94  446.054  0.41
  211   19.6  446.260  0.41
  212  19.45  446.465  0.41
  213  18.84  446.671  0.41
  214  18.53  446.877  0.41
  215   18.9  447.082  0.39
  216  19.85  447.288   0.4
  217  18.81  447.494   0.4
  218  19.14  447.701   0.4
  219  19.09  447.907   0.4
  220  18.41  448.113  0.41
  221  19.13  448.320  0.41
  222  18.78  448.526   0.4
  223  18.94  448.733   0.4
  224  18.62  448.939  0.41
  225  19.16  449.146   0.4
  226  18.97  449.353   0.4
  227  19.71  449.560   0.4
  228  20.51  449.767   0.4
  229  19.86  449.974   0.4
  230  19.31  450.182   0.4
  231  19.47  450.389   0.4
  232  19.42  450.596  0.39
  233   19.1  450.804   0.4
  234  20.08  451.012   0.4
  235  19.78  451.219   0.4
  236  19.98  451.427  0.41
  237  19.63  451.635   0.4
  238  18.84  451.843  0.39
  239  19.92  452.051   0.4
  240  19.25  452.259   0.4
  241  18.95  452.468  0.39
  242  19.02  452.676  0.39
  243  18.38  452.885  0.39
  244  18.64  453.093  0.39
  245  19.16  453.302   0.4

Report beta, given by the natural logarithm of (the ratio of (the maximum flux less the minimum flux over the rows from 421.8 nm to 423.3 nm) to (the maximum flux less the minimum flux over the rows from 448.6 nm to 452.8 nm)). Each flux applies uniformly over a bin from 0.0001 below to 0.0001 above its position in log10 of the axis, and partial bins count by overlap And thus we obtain 1.1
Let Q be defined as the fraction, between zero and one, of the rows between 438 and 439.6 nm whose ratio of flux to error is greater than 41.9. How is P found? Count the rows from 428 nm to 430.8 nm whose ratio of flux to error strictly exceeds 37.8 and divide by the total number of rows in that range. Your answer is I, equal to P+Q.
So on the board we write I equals 0.7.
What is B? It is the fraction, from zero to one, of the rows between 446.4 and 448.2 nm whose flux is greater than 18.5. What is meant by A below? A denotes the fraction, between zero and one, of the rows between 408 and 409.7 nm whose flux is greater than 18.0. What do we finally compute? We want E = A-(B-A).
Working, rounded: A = 0.89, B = 0.89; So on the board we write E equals 0.9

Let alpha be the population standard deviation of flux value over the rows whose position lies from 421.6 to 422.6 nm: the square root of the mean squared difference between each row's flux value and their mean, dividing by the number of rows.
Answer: 0.5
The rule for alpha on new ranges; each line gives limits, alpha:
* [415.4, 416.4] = 0.4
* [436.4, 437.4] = 0.3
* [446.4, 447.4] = 0.5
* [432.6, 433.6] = 0.7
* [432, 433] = 1.1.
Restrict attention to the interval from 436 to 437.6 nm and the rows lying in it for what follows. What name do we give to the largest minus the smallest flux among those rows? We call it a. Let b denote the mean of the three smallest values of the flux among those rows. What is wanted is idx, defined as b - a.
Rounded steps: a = 2.0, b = 18.7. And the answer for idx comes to 16.7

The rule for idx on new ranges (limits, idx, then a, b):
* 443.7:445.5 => 15.7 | 2.5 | 18.2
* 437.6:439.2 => 14.5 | 3.0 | 17.5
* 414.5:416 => 16.7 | 1.9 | 18.5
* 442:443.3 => 16.8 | 1.7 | 18.5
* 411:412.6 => 17.3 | 1.5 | 18.8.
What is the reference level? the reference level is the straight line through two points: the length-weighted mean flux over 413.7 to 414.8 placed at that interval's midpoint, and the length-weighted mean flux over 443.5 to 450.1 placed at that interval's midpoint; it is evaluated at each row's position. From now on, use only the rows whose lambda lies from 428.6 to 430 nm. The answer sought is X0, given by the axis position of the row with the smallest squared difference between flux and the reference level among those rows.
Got 429.326 nm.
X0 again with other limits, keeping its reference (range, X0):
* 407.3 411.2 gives 407.369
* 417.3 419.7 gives 419.361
